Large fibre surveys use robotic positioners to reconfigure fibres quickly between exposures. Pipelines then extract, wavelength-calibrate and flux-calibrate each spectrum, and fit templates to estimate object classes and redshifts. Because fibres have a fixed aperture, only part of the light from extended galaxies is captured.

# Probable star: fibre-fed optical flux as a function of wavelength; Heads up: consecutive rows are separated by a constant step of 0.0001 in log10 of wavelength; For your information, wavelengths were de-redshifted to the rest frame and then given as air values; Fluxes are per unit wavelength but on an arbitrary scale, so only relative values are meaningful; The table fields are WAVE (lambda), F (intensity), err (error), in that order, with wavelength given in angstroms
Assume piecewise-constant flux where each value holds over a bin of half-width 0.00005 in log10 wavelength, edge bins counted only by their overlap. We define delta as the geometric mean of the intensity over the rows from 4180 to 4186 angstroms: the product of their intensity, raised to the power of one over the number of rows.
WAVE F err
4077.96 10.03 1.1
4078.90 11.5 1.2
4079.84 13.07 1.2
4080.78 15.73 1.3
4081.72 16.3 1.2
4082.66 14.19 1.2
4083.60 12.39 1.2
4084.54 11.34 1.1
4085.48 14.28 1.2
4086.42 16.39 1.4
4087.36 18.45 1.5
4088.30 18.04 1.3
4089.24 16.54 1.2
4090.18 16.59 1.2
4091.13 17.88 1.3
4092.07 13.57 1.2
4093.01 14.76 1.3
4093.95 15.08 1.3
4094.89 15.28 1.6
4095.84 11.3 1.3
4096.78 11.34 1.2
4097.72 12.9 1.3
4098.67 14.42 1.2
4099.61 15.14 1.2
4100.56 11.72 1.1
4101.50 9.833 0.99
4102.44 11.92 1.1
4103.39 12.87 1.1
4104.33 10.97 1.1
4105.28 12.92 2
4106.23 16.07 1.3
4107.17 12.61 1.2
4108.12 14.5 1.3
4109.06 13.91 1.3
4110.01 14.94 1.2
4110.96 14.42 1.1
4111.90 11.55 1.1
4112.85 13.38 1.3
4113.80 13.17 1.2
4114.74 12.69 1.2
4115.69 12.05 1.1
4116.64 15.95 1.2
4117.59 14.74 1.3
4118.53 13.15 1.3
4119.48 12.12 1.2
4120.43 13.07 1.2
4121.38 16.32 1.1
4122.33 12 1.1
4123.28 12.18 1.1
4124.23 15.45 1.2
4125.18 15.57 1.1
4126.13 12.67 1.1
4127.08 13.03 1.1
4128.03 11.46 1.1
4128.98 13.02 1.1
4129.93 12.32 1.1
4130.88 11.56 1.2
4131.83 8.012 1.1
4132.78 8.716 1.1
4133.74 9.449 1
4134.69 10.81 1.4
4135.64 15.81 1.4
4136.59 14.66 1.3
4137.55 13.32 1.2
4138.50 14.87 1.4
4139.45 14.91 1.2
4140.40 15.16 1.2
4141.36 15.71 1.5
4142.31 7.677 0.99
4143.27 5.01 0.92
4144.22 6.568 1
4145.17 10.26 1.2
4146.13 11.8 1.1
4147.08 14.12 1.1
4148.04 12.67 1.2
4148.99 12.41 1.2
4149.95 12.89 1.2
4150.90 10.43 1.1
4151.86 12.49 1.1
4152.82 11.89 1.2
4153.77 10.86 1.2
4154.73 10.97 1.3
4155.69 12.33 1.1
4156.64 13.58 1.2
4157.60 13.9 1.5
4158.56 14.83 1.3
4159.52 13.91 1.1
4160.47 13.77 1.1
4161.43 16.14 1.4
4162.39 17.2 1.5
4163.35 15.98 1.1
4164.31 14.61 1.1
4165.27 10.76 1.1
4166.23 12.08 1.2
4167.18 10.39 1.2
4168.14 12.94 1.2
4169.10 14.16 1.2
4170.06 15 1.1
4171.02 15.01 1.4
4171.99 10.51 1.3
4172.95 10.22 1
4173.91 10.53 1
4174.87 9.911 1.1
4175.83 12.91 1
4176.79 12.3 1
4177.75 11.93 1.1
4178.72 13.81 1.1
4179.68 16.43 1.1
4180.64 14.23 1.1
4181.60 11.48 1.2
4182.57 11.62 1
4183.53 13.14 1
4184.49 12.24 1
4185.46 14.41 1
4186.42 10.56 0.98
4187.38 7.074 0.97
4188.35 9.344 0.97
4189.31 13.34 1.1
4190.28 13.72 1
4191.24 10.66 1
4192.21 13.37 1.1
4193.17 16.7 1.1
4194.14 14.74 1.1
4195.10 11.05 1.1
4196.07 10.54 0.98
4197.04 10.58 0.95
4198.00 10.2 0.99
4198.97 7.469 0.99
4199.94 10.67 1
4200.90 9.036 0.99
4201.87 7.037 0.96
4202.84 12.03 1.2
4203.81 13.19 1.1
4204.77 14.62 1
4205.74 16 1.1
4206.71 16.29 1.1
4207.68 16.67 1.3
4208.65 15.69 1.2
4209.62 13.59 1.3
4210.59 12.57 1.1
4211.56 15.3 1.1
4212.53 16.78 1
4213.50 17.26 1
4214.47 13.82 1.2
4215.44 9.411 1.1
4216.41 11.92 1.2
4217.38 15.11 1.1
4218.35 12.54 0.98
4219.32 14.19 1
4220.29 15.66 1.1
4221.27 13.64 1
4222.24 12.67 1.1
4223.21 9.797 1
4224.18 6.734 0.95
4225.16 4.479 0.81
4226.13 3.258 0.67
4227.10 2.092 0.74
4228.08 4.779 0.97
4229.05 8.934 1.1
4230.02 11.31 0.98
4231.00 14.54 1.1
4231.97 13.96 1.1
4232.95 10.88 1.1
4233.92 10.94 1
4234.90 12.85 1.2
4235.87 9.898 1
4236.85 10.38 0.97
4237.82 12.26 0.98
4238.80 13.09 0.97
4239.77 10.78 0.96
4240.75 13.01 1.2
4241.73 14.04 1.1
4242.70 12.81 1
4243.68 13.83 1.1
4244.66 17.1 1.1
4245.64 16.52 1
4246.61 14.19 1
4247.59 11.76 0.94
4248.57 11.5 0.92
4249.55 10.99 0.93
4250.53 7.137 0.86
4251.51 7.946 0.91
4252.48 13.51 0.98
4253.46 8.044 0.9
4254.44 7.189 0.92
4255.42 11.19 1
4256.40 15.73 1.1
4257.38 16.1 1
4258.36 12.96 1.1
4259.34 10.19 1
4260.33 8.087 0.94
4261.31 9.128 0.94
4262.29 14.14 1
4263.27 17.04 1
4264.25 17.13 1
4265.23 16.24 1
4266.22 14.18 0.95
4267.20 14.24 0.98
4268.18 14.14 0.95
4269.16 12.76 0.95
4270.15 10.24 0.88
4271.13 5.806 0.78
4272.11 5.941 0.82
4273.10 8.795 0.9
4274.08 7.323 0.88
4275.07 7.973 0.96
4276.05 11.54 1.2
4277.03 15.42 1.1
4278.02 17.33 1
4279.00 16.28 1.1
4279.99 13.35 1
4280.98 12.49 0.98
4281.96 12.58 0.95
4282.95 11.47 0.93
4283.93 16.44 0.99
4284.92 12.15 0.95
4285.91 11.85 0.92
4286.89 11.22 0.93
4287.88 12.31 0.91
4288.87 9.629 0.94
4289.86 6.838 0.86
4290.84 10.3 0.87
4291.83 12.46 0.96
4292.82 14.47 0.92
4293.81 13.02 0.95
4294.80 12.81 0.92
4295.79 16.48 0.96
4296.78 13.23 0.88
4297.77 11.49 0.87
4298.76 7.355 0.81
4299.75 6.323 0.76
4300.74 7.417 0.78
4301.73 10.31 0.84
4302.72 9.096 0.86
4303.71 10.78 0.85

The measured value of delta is 12.8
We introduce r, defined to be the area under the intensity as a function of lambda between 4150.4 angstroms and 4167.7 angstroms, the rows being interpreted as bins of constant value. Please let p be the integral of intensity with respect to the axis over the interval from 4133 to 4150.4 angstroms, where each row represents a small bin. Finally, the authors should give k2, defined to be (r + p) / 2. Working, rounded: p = 210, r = 227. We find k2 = 218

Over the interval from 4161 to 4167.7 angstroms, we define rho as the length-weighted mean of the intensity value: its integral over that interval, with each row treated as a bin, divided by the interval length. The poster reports 13.9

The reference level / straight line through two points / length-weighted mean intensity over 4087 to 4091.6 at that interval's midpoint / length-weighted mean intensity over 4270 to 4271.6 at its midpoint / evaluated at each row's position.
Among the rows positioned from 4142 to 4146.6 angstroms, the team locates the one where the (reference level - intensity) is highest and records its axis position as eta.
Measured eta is 4143.27 angstroms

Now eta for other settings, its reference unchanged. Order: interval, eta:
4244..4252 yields 4250.53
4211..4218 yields 4215.44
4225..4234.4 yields 4227.10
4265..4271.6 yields 4271.13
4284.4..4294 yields 4289.86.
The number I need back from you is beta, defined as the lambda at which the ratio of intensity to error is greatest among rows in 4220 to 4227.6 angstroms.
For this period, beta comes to 4220.29 angstroms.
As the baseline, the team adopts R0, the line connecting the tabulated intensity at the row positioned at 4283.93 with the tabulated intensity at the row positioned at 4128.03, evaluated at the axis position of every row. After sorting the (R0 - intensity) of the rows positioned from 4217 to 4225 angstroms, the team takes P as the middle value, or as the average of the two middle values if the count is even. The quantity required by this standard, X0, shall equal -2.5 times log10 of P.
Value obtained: -0.3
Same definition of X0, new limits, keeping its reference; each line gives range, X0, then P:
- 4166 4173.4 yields 1.7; 0.2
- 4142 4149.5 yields 0.0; 1.0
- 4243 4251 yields -1.0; 2.4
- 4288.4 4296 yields -1.5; 4.1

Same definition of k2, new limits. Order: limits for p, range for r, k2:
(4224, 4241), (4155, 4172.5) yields 202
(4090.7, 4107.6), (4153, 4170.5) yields 231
